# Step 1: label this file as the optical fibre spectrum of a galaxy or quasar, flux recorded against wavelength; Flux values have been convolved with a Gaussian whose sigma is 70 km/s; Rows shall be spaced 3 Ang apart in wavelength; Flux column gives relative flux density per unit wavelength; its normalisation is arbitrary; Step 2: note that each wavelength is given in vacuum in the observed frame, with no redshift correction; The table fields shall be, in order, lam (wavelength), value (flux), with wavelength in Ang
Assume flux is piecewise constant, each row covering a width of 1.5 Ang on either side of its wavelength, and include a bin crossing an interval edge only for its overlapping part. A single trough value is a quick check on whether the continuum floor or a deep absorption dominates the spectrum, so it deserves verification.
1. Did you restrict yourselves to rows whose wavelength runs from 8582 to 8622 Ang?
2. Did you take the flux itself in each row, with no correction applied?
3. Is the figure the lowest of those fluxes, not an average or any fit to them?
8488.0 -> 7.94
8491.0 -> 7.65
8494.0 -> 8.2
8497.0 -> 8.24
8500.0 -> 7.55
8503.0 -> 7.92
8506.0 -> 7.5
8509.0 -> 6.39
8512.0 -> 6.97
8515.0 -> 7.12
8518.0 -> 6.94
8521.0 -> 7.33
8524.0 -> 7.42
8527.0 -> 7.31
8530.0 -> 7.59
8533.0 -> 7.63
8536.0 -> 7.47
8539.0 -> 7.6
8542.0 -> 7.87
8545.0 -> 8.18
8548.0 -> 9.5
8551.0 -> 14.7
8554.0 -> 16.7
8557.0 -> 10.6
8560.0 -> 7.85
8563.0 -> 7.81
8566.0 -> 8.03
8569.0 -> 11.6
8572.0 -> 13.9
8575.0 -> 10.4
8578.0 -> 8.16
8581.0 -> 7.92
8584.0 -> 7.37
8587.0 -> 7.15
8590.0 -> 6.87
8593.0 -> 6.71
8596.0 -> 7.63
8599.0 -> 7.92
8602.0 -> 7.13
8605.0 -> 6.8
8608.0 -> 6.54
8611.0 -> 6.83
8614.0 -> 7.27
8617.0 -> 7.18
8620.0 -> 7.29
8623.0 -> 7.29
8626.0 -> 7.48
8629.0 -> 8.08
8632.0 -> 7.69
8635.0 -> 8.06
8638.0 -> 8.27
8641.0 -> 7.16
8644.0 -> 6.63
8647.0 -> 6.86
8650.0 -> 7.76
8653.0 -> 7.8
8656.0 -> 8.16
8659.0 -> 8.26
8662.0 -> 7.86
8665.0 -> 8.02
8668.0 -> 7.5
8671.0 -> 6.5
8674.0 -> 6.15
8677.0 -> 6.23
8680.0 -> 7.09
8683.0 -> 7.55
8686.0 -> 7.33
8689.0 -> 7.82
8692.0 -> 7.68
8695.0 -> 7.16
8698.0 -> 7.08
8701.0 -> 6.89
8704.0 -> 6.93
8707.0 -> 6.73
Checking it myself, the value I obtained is 6.54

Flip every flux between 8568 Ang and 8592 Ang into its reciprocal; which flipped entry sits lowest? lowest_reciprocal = 0.07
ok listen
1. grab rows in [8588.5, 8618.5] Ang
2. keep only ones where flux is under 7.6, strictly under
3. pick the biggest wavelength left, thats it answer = 8617.0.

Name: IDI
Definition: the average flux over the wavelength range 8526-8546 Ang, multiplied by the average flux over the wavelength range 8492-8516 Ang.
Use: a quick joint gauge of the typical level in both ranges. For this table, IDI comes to 57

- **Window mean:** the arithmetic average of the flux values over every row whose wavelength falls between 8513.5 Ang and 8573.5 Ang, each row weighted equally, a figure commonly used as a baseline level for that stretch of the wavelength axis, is 9.16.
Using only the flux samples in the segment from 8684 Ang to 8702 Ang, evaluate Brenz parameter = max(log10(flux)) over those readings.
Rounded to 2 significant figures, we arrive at 0.89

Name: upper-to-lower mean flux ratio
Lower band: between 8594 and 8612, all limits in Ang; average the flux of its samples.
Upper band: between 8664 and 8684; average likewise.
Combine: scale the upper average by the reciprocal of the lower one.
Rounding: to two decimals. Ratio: 0.98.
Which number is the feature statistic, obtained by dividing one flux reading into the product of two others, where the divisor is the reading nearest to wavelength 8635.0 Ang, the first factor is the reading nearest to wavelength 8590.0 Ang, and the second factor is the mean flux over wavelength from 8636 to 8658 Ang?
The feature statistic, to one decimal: 6.4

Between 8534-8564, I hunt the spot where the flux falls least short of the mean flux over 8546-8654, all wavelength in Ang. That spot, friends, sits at 8554.0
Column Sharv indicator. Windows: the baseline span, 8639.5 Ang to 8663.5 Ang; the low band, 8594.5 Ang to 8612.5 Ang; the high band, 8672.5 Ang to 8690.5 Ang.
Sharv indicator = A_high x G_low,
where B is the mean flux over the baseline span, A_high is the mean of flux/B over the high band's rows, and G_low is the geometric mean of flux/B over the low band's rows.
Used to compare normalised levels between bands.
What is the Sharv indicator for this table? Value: 0.88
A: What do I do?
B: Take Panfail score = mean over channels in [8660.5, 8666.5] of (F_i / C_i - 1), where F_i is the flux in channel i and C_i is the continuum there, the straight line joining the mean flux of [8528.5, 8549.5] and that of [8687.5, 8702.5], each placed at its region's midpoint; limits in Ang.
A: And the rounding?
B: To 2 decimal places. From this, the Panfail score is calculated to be 0.06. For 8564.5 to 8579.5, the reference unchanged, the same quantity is 0.33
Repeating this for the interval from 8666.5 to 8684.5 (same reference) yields -0.08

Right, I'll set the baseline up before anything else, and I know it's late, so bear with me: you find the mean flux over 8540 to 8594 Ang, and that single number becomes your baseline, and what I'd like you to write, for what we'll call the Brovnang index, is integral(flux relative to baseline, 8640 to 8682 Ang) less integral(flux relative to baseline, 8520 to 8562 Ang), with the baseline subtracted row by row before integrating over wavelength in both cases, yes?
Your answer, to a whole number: -77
